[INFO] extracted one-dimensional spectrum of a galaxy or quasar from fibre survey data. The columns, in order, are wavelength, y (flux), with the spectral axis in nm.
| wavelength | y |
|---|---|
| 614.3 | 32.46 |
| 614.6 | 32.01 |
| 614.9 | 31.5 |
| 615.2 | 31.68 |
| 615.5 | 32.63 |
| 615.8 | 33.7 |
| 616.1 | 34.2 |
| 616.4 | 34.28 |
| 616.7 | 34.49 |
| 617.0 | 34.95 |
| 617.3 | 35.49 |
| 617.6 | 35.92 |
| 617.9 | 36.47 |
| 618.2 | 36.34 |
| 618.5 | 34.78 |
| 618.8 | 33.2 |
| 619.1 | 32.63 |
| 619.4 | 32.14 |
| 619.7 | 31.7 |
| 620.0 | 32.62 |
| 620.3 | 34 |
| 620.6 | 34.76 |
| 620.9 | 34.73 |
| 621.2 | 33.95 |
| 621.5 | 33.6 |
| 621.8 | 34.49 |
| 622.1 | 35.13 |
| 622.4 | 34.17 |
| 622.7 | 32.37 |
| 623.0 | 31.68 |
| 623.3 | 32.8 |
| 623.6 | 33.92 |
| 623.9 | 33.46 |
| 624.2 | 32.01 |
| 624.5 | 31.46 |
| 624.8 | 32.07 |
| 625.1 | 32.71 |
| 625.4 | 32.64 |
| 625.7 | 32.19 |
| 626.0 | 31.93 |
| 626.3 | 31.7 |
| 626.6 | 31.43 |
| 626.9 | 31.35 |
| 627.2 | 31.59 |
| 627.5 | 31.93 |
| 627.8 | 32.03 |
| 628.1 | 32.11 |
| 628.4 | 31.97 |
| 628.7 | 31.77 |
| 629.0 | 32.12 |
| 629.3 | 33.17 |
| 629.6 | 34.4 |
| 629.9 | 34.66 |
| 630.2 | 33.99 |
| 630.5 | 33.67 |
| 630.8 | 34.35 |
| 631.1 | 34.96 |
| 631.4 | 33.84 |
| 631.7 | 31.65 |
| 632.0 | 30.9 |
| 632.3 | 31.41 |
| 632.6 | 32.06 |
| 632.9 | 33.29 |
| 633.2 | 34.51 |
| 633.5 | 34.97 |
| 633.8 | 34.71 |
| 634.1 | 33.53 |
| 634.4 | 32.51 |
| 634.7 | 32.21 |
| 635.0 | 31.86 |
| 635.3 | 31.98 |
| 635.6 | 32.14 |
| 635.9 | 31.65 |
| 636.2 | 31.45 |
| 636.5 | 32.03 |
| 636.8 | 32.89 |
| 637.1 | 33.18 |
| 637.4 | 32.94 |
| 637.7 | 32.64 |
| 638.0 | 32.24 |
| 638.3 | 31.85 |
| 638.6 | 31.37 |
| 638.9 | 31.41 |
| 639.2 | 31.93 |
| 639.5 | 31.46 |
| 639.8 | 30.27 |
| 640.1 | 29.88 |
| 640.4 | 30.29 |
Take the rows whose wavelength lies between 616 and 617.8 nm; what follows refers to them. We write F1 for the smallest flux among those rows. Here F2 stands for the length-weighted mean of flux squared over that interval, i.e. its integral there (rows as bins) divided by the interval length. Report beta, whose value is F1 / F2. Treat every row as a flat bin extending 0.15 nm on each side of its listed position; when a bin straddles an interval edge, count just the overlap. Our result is 0.0280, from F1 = 34.2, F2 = 1222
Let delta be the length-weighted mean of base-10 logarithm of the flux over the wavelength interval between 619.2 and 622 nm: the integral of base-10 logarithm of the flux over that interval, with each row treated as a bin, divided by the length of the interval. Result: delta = 1.53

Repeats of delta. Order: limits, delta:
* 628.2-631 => 1.52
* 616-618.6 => 1.55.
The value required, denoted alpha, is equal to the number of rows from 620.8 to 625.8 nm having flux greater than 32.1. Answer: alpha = 13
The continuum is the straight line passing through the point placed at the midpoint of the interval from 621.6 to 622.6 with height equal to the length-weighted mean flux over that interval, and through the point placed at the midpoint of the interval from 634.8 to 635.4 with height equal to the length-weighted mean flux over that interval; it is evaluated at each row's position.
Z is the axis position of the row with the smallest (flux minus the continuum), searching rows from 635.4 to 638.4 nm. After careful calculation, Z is 636.2 nm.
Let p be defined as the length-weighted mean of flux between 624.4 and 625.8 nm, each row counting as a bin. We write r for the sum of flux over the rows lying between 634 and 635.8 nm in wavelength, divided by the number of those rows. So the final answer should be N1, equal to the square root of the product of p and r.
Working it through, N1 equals 32.3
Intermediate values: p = 32.2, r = 32.4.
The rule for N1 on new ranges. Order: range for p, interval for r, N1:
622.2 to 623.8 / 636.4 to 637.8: 32.9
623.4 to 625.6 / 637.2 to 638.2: 32.6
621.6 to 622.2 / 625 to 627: 33.3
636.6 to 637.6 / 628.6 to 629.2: 32.4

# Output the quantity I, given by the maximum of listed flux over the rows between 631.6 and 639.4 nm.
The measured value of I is 34.97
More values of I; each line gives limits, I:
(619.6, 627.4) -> 35.13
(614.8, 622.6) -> 36.47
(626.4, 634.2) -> 34.97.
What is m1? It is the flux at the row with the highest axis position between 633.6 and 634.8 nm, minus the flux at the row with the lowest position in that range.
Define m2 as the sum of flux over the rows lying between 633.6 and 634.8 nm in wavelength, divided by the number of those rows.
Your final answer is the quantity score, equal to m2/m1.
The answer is -13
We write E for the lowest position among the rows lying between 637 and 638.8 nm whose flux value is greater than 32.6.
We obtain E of 637.1 nm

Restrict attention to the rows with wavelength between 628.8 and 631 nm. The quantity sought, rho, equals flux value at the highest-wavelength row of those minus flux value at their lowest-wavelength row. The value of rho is 2.2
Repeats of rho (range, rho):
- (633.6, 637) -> -1.8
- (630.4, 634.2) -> -0.1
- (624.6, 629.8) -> 2.3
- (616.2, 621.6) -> -0.7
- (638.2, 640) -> -1.6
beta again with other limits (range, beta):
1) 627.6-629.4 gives 0.0307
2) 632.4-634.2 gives 0.0281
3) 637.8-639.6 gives 0.0311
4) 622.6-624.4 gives 0.0296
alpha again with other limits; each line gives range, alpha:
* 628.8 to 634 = 13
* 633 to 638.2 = 12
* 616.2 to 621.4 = 16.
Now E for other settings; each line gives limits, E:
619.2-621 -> 620.0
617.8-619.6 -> 617.9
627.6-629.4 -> 629.3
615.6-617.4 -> 615.8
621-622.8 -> 621.2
